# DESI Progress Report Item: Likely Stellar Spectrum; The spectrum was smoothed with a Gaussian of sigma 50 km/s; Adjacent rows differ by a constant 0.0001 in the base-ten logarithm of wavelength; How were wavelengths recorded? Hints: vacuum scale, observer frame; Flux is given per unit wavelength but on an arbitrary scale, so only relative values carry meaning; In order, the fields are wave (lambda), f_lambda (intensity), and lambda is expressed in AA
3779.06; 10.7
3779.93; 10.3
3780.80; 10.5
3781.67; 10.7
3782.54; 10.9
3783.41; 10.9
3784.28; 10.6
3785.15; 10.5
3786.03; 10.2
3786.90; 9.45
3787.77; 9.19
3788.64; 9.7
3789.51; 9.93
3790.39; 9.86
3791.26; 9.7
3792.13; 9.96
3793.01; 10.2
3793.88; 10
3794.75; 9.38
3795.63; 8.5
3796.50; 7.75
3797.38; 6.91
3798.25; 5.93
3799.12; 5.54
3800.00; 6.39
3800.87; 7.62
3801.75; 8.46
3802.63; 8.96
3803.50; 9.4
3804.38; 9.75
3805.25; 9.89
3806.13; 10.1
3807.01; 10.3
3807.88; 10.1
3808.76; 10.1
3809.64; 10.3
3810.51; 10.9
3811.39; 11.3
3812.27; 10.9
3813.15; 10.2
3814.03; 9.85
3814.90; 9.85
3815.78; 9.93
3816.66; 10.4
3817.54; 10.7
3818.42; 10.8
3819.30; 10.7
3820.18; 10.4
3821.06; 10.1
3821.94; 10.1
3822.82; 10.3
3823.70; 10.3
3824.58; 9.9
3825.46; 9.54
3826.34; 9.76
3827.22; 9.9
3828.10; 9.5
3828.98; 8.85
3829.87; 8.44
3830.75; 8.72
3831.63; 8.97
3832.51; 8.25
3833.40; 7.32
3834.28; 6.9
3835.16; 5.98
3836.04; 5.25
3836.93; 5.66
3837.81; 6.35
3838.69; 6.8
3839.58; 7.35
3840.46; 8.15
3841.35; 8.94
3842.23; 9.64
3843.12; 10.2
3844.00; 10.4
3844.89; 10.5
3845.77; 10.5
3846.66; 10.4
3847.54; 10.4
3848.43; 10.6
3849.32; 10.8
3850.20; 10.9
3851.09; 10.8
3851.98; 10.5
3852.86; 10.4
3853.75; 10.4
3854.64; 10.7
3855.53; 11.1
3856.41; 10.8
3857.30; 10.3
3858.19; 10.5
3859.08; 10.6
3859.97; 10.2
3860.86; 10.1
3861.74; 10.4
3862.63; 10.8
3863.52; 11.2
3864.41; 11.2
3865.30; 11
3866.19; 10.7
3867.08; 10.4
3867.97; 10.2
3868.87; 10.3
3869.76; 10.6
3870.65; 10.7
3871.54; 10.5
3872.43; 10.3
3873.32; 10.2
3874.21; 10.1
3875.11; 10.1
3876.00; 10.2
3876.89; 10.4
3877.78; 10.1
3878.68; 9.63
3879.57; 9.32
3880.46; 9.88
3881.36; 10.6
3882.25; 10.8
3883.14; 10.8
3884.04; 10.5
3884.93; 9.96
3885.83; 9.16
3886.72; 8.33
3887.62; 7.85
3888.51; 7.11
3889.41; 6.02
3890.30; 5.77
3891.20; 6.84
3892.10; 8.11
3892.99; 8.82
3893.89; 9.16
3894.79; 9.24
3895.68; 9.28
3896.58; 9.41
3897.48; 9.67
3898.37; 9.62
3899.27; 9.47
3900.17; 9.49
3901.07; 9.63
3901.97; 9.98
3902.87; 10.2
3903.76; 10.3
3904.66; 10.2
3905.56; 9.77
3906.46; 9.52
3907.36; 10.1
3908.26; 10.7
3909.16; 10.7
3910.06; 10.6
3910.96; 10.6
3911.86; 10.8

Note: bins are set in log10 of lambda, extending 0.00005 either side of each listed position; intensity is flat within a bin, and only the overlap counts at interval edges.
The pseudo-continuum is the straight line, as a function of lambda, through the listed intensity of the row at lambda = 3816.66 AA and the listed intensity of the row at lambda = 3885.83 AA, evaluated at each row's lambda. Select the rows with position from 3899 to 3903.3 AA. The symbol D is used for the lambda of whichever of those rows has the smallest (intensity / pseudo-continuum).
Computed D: 3899.27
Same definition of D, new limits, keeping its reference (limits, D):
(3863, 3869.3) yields 3867.97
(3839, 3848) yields 3839.58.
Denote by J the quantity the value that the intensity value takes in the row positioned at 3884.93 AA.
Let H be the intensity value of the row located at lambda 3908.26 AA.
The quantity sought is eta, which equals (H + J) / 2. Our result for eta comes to 10.3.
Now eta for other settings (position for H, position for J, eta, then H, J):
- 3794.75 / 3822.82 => 9.8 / 9.38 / 10.3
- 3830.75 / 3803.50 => 9.1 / 8.72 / 9.4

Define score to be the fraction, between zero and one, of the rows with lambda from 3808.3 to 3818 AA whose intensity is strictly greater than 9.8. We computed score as 1.00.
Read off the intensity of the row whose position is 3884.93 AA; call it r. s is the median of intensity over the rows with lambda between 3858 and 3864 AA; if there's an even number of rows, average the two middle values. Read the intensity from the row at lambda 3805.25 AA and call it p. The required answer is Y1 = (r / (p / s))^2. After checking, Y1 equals 112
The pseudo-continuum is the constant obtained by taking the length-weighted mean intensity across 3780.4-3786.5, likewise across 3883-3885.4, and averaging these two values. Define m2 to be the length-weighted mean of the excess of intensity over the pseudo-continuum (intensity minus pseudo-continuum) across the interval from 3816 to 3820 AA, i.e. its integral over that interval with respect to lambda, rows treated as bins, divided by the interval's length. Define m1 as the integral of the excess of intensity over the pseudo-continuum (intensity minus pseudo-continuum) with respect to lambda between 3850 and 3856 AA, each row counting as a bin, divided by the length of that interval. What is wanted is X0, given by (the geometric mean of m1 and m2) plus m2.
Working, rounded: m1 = 0.2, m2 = 0.12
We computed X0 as 0.29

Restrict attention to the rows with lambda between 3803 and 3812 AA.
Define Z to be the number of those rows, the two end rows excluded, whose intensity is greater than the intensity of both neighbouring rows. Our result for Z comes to 1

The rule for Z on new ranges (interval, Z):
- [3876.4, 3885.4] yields 0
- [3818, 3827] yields 0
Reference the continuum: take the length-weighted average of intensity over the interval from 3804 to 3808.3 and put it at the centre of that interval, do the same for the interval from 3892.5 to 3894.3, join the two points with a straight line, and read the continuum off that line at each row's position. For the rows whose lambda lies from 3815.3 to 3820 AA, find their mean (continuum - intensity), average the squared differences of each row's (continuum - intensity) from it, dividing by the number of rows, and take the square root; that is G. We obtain 0.33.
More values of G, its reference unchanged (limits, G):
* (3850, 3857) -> 0.24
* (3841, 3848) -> 0.54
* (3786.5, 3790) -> 0.29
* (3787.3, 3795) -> 0.31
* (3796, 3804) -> 1.29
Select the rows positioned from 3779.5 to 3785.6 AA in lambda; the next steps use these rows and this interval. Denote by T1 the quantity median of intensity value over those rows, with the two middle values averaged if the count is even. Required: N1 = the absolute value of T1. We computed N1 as 10.6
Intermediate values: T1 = 10.6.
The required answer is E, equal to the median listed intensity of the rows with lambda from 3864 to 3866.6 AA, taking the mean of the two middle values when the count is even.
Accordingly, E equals 11.0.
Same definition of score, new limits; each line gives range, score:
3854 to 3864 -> 1.00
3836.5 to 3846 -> 0.36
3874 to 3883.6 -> 0.82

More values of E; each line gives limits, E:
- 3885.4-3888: 8.3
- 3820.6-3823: 10.1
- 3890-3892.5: 6.8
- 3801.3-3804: 9.0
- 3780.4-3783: 10.7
